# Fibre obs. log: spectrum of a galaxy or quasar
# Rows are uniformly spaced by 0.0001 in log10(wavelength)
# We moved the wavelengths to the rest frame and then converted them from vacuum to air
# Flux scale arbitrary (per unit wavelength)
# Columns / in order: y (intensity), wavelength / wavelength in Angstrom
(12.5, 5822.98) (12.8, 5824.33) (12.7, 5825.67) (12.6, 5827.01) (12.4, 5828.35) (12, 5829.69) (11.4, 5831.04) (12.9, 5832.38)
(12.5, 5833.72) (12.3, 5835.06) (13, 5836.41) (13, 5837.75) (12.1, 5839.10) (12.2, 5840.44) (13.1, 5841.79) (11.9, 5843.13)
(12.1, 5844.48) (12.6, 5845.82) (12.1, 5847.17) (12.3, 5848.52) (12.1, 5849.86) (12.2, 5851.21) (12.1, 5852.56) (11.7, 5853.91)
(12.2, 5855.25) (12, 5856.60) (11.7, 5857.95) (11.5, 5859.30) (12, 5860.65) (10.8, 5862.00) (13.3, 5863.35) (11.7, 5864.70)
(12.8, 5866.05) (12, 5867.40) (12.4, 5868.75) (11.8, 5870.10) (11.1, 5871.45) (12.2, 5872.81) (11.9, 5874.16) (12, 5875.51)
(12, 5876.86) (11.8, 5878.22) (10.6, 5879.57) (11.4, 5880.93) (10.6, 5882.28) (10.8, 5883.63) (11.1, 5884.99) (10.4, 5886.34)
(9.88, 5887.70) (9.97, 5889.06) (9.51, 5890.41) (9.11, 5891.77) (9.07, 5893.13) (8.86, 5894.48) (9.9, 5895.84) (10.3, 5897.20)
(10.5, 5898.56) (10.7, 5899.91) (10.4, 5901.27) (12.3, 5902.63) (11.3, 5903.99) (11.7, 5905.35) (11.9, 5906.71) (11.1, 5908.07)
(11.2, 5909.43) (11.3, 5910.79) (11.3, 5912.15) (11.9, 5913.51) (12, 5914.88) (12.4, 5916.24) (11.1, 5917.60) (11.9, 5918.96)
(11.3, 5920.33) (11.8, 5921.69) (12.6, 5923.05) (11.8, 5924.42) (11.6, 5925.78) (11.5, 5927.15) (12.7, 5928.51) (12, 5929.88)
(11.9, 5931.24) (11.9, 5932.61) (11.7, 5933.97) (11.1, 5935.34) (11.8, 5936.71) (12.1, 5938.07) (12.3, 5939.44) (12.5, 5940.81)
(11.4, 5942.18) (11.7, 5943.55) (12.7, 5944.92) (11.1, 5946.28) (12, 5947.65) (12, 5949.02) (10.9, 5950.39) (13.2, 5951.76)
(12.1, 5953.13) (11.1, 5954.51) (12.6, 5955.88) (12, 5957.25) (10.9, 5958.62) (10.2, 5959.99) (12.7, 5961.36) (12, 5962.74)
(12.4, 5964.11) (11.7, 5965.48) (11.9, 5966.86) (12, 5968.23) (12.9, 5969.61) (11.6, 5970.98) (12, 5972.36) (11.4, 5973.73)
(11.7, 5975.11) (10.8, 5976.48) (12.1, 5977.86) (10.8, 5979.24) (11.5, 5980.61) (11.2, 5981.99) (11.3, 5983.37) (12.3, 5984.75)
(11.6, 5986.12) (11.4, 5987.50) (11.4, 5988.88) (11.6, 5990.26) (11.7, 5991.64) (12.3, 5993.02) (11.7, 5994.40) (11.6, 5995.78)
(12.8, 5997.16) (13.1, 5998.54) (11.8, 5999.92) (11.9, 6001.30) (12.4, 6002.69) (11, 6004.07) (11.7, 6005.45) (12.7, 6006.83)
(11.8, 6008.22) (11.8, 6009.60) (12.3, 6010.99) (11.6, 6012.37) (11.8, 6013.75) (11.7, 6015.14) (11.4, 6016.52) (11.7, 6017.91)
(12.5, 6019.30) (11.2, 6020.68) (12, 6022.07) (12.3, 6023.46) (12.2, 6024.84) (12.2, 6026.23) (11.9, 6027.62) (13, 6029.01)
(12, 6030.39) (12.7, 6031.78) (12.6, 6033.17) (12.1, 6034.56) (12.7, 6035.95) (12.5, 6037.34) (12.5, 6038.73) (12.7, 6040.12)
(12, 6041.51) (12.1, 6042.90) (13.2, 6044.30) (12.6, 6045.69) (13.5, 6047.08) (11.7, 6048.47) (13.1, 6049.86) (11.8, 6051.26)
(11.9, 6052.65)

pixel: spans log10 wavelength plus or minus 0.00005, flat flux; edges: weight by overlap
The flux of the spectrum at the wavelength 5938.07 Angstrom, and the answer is 12.1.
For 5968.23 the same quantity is 12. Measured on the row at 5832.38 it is 12.9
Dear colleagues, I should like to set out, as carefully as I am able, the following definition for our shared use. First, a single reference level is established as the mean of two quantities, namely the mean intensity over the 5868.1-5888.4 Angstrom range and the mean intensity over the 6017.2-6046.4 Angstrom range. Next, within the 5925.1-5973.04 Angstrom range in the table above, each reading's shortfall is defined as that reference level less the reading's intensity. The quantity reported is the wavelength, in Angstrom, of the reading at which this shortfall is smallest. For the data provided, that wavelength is 5951.76 Angstrom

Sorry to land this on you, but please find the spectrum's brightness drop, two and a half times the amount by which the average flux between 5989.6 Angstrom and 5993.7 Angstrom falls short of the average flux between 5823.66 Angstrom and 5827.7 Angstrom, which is 2.1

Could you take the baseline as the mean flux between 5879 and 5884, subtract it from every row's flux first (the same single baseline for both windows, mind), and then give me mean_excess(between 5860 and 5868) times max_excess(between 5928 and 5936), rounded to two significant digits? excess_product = 2.3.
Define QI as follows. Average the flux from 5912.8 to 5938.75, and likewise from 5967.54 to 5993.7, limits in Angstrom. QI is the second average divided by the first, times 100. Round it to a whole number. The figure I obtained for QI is 98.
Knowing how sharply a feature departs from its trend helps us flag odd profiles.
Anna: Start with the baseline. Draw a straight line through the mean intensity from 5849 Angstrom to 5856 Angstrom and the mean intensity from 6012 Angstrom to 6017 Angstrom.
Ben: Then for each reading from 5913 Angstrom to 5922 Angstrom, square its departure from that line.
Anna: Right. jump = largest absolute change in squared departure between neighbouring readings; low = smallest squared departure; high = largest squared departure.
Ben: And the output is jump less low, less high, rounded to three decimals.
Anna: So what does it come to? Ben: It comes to 0.000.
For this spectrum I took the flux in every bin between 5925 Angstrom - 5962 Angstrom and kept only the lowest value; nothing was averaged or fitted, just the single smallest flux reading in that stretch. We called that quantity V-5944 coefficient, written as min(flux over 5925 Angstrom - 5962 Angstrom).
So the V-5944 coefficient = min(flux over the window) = 10.2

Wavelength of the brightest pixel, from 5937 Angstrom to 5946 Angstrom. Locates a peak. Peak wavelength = 5944.92 Angstrom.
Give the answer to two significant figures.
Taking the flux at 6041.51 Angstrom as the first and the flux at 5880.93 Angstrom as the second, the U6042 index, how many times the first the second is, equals 0.95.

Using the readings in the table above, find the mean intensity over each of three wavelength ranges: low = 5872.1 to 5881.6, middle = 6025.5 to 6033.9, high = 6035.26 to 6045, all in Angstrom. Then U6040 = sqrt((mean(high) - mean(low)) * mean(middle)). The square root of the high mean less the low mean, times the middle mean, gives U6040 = 3.2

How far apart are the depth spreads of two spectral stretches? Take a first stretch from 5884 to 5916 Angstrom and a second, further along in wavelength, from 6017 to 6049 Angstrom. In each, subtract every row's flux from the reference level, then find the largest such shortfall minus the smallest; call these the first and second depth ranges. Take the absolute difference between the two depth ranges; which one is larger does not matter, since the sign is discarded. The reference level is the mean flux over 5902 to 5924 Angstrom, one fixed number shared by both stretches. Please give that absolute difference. 1.1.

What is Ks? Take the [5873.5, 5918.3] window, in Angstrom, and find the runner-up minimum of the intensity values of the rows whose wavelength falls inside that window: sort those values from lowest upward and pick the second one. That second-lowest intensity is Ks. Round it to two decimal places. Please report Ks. 9.07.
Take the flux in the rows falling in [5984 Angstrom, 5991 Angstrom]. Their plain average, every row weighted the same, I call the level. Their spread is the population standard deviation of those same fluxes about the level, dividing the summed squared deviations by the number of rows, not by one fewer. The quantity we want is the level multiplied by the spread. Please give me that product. 3.9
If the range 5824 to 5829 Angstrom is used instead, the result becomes 1.9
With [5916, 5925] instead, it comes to 5.9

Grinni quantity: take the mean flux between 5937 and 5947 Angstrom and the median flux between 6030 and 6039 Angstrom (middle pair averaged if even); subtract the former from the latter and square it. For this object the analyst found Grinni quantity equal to 0.28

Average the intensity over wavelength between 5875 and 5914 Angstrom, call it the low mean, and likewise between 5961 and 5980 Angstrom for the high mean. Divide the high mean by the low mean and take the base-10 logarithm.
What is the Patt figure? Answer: 0.04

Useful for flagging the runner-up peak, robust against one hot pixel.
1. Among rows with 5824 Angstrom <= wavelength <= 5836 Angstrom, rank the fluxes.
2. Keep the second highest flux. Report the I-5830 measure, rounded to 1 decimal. 12.8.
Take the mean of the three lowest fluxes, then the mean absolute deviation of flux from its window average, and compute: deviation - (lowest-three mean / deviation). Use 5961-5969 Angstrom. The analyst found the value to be -41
